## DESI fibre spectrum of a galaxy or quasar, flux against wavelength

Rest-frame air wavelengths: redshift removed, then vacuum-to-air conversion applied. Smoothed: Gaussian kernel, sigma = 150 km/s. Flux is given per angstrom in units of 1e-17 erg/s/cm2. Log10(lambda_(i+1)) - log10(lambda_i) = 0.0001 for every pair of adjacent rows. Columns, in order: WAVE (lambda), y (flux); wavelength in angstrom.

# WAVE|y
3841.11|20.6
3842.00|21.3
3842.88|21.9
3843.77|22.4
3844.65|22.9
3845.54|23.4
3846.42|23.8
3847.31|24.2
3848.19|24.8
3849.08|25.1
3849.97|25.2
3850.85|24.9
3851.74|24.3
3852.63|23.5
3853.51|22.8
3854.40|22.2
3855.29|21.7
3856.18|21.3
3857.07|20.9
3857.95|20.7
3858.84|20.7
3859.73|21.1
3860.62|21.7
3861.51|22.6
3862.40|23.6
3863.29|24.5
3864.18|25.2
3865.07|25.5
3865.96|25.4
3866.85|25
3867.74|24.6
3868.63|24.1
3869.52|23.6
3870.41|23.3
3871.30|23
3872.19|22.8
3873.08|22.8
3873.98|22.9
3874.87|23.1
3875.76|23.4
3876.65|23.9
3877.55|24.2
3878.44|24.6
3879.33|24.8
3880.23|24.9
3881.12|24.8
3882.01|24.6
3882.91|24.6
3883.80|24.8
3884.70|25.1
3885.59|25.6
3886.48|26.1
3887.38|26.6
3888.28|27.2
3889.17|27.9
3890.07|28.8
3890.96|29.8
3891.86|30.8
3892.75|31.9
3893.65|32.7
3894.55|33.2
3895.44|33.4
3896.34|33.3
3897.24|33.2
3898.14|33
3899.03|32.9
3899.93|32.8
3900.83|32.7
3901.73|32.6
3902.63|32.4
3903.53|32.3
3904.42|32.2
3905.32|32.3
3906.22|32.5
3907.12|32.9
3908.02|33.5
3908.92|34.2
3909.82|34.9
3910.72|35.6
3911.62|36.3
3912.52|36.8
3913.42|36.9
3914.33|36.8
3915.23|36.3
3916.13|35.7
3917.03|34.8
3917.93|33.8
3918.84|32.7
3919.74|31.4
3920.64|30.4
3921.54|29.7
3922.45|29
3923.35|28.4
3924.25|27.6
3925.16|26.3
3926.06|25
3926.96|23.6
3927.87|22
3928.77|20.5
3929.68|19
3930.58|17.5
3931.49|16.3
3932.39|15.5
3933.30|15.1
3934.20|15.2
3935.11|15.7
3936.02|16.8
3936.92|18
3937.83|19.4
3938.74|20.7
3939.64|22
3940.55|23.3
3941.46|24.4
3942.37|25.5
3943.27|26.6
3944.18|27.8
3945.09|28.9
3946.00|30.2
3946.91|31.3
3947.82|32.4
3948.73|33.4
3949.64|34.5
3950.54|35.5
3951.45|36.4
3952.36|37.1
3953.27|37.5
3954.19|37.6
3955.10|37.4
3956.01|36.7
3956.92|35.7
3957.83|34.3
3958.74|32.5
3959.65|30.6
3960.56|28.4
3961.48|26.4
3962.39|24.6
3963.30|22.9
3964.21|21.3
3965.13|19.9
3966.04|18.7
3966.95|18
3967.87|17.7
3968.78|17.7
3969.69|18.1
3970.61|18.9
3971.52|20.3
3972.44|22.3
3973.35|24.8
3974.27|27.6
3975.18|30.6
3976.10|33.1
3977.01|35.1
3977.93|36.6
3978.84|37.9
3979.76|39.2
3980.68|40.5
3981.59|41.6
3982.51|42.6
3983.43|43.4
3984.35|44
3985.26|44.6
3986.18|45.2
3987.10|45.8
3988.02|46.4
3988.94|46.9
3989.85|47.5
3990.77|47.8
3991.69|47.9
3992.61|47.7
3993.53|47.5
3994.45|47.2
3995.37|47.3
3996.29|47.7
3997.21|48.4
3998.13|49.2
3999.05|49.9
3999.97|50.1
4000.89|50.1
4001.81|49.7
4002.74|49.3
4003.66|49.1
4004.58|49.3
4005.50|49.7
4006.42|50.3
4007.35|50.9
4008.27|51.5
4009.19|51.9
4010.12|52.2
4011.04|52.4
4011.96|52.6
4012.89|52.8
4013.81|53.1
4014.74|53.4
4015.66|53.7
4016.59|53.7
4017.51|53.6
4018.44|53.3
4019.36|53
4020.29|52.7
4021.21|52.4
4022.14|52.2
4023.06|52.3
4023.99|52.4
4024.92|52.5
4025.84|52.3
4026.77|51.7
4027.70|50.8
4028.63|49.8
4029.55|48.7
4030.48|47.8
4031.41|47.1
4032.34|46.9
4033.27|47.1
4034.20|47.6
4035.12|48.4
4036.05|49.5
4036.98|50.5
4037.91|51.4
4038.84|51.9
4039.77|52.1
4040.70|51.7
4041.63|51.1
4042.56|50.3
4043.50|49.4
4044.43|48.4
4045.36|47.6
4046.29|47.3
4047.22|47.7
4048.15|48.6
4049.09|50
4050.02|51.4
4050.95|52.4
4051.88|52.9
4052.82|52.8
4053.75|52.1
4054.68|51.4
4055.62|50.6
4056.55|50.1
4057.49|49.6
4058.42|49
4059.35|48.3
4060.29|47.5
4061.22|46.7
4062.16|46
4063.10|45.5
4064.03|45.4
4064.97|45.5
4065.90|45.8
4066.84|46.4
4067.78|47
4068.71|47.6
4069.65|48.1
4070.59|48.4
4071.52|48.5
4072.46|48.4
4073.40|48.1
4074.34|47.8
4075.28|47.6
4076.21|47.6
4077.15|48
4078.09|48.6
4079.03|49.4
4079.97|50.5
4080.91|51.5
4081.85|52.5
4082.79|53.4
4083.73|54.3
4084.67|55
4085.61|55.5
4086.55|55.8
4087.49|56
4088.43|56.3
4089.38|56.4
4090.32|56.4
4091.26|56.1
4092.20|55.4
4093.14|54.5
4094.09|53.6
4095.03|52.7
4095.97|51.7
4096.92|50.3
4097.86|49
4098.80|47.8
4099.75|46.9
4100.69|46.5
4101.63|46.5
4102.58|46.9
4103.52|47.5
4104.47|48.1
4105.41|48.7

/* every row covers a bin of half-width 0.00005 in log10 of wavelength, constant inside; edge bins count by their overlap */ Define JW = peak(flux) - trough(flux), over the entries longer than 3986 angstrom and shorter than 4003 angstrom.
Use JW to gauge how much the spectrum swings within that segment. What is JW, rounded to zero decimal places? 5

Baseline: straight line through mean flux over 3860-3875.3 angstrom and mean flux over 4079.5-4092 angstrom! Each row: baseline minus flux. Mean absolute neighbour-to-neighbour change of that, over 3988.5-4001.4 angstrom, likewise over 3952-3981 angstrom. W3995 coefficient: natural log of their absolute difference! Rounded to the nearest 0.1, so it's 0.1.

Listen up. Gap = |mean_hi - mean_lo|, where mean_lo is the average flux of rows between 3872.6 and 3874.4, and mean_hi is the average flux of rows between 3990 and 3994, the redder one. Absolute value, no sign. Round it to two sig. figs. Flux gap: 25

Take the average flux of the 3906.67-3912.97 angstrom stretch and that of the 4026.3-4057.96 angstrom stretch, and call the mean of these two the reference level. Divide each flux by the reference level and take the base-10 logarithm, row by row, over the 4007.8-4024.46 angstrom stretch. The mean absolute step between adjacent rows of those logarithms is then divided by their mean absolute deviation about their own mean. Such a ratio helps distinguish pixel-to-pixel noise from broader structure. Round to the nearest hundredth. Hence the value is 0.44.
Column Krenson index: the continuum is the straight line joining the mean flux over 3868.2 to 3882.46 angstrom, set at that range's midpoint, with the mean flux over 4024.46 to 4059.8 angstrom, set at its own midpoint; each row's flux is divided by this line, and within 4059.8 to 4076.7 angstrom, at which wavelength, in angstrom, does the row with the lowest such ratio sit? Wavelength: 4064.97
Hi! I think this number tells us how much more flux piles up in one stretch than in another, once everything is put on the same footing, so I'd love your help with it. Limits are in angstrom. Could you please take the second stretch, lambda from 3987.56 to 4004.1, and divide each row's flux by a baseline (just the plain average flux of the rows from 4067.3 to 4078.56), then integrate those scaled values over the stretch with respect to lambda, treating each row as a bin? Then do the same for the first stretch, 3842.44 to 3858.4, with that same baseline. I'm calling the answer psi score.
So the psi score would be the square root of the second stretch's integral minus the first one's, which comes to 3.0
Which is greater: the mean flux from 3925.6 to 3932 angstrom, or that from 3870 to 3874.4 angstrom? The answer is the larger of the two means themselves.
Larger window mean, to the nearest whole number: 23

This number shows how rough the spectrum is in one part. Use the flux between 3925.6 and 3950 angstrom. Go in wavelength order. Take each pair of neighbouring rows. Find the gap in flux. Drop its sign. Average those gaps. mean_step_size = 1.13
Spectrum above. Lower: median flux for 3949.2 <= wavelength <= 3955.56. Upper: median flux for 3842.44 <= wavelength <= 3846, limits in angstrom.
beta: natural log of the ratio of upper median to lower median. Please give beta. -0.49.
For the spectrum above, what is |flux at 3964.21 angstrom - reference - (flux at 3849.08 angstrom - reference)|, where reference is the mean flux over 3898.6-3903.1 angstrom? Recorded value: 3.8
